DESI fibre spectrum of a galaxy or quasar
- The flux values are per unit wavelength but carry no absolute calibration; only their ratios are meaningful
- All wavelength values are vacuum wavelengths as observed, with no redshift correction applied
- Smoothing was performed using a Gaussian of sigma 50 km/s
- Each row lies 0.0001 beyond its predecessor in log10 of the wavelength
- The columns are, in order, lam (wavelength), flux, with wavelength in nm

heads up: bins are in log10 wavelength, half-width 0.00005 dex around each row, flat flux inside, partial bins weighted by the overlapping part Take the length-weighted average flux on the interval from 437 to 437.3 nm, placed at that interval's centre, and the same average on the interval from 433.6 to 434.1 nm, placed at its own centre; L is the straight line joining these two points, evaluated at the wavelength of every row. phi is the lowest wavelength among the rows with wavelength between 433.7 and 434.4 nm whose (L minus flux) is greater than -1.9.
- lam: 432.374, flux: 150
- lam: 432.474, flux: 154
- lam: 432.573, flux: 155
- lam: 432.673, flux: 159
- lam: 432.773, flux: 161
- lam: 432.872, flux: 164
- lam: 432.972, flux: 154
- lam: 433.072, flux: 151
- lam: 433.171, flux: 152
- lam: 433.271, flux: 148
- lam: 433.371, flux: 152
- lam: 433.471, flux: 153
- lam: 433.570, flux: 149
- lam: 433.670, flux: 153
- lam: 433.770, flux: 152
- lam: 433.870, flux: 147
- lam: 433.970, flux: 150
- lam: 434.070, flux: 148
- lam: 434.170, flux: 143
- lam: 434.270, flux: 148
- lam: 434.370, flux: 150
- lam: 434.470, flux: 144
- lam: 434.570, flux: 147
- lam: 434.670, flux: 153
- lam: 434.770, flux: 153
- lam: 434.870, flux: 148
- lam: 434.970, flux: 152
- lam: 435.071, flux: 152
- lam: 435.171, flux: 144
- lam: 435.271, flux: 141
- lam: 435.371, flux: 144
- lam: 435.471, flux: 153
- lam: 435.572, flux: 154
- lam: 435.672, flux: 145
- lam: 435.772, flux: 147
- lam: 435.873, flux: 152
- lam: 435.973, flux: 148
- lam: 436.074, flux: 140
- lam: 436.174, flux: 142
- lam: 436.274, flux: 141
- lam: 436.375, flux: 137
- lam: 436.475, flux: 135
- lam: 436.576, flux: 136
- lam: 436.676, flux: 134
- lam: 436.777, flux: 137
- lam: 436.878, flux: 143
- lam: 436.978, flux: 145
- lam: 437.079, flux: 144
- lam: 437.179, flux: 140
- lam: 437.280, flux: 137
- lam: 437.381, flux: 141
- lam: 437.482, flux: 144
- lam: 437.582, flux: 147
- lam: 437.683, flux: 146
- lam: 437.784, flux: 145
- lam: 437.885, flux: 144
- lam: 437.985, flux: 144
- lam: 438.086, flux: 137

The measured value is 433.870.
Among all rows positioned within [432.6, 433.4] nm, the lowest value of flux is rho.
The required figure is 148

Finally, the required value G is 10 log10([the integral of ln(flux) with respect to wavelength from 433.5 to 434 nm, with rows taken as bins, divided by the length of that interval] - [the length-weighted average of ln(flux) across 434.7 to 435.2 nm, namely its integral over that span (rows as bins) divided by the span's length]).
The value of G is -21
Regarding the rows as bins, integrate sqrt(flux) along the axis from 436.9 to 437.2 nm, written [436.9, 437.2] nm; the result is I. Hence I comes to 3.60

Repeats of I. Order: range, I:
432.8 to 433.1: 3.76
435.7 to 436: 3.66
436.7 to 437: 3.55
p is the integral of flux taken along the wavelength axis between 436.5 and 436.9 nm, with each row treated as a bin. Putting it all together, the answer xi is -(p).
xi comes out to -55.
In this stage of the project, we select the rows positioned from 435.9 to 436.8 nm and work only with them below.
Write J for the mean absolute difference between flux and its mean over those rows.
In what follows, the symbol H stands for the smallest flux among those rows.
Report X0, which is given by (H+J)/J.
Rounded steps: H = 134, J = 3.4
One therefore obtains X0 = 40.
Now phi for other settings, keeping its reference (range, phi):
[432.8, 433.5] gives 432.972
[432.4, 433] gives 432.474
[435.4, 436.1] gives 435.672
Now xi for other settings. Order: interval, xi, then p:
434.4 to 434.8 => -60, 60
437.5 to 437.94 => -64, 64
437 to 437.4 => -56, 56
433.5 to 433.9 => -60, 60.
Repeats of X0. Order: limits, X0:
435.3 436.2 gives 36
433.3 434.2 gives 56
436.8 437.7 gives 57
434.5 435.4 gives 38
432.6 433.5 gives 35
